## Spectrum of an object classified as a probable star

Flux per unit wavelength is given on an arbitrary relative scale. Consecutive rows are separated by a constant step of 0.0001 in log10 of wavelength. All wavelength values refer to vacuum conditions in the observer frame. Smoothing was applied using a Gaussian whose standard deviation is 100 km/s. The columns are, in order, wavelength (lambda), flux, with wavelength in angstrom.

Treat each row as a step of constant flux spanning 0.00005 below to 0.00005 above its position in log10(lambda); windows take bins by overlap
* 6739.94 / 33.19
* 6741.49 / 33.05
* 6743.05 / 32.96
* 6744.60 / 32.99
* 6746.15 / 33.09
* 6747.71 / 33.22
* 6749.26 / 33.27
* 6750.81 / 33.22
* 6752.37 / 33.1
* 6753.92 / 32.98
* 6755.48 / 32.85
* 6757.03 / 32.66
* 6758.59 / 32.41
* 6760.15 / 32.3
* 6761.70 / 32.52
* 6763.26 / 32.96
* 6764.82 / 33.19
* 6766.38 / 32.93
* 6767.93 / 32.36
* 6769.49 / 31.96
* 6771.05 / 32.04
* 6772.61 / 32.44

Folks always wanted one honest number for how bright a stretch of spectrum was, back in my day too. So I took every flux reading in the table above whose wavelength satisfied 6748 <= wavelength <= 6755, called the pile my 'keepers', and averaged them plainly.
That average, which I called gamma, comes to 33.1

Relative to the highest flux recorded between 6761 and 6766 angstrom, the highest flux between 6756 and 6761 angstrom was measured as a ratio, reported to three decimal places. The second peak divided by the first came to 0.984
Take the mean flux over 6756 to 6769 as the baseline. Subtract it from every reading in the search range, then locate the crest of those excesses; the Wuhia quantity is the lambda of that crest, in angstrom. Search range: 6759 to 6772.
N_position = 6764.82 angstrom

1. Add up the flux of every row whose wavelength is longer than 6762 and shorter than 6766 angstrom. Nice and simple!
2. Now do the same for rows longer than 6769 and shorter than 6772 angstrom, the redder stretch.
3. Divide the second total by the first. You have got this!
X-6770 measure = 0.967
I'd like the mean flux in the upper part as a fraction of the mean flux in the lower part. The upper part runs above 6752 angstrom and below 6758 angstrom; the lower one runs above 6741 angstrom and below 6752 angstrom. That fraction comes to 0.99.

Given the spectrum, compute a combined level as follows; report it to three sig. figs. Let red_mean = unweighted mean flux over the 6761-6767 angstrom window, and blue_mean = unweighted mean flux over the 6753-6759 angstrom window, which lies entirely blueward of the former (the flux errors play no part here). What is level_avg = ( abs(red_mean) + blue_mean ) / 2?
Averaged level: 32.8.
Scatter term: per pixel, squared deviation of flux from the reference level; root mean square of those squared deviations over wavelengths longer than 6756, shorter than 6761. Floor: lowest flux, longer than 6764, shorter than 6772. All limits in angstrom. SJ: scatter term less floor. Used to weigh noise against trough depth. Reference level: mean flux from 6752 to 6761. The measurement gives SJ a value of -31.8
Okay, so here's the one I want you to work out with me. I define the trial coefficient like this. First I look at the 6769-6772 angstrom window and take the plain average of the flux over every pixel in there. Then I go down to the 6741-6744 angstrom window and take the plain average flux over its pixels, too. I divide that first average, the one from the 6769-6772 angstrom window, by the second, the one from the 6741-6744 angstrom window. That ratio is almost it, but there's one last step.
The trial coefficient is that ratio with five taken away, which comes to -4.03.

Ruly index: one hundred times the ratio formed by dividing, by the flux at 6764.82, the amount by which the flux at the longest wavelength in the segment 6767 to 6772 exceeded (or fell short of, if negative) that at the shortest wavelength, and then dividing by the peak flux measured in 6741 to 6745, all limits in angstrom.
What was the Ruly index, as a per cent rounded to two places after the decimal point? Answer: -0.03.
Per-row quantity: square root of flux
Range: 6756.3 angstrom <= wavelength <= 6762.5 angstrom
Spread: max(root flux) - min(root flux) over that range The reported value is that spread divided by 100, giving 0.0003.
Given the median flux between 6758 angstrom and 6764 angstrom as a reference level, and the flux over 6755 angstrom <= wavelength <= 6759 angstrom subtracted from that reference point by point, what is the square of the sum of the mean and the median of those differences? 0.14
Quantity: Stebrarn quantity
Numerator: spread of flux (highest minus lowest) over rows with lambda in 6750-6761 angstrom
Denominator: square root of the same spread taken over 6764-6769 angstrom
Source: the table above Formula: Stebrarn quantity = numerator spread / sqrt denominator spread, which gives 1.0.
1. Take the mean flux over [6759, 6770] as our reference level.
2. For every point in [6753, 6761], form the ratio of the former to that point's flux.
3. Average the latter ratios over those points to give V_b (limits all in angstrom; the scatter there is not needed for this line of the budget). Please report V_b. 1.00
